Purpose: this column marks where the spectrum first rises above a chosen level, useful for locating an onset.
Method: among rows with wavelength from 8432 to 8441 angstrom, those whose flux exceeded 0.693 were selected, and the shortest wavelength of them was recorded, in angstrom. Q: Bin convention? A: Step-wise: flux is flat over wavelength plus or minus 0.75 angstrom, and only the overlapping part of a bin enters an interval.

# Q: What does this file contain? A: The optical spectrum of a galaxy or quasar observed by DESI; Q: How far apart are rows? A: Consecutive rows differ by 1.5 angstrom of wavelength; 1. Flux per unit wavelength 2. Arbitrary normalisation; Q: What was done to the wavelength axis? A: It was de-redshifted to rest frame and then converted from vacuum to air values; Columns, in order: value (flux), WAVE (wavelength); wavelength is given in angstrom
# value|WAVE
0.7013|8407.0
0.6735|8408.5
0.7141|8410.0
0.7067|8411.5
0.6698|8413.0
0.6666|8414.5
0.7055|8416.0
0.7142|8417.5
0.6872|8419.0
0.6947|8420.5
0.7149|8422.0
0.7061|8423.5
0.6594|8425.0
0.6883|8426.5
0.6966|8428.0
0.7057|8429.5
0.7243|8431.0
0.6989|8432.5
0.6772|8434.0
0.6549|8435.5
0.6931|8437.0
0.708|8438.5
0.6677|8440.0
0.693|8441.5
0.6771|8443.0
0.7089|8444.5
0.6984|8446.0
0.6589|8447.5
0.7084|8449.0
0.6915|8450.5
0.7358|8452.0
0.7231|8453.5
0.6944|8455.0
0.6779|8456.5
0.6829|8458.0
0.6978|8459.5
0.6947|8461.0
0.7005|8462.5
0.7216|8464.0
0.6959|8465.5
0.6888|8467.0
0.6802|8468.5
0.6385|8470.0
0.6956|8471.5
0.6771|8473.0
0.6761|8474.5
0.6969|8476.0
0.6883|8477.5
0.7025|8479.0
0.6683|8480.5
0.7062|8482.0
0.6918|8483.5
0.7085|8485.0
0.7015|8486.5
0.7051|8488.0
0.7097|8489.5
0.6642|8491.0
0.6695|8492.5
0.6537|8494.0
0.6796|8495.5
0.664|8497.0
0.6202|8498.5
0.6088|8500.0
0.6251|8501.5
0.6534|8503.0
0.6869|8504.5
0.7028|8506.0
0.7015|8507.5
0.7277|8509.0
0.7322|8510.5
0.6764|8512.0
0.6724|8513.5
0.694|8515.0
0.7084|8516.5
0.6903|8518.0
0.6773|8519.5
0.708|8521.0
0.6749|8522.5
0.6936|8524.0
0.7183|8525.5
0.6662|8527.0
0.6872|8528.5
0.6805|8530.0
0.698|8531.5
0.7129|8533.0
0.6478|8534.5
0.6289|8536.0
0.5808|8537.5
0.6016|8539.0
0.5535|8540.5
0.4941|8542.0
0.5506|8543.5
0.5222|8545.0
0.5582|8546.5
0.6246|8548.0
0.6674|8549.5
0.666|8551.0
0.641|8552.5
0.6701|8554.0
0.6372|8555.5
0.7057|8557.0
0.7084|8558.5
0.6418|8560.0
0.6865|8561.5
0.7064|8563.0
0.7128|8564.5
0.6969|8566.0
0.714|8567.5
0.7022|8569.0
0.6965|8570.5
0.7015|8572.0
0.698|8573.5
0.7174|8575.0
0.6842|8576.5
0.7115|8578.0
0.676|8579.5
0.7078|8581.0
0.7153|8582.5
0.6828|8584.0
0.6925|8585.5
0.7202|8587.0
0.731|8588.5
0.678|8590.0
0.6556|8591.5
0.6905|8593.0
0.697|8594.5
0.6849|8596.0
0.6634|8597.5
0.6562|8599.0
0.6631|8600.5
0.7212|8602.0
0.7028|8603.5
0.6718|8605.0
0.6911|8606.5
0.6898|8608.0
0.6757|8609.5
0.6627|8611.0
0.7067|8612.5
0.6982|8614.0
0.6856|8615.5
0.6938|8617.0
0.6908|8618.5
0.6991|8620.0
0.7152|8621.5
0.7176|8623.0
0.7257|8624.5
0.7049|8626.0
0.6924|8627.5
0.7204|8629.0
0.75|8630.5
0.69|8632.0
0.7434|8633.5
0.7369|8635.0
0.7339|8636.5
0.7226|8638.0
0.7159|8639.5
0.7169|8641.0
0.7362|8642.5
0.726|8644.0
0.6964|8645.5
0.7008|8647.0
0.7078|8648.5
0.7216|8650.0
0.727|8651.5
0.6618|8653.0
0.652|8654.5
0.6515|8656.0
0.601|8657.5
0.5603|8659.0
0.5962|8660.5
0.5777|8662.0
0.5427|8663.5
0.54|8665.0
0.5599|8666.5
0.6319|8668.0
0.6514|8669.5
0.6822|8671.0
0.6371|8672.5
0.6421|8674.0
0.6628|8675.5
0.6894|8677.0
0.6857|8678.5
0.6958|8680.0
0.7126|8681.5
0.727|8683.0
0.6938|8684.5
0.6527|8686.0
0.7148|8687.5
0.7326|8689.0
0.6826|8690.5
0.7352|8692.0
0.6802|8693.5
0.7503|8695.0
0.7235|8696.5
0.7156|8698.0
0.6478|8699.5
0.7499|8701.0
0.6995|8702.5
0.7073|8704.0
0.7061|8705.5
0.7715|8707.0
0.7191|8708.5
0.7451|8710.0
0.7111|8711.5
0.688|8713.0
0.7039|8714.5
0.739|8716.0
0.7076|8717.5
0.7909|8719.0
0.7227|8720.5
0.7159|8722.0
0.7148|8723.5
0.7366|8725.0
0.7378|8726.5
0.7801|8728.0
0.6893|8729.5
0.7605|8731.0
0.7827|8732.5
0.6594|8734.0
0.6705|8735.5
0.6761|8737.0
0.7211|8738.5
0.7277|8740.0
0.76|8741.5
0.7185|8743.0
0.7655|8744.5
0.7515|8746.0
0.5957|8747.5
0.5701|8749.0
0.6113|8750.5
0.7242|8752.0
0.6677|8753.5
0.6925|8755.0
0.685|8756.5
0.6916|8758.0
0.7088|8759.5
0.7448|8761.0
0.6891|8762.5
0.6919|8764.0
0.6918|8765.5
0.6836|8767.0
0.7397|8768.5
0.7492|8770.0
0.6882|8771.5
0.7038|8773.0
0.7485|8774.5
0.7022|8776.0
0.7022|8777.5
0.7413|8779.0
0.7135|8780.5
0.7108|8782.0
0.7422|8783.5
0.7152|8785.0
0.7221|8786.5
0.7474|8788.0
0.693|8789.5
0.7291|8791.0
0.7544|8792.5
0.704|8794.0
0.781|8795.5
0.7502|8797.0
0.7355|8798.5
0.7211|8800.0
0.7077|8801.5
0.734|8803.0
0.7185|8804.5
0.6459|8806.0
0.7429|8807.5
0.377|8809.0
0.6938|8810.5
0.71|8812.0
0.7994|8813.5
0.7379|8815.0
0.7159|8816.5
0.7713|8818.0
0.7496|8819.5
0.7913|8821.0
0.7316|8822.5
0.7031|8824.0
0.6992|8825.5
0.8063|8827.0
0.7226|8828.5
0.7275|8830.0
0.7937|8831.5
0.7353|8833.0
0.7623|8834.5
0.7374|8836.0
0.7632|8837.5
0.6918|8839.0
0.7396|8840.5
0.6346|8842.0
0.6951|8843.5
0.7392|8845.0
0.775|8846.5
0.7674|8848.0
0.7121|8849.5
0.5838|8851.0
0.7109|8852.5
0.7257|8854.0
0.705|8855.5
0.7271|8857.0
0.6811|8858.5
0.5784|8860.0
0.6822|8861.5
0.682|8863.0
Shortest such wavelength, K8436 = 8432.5 angstrom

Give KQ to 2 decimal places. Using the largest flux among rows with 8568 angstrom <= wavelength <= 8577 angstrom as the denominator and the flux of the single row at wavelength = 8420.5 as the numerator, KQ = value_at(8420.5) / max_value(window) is 0.97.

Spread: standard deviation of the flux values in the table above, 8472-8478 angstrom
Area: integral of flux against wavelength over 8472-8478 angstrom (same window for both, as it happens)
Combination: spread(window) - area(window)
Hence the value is -4.10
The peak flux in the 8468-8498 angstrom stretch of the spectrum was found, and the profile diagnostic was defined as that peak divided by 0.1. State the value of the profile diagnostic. 7.1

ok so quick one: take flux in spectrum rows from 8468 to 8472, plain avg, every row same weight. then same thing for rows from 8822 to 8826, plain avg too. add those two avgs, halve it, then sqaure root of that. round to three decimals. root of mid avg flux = 0.831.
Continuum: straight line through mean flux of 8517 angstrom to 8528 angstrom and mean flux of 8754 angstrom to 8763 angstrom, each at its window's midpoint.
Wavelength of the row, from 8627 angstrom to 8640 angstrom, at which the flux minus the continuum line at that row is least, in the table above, 8632.0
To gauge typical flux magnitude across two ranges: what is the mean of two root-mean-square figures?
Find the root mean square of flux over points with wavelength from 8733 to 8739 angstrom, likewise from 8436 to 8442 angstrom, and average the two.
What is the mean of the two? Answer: 0.69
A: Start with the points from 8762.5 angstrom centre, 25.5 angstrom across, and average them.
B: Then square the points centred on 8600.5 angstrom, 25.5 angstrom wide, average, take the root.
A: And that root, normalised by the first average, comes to 0.98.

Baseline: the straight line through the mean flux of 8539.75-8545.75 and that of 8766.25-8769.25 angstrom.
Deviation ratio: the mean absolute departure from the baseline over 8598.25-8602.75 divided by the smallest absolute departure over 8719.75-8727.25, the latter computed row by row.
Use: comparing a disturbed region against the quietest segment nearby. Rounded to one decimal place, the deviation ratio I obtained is 2.7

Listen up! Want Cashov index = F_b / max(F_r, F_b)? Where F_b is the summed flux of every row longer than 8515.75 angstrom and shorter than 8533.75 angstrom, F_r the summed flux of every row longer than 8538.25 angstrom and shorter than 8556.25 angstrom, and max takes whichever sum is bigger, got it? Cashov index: 1.00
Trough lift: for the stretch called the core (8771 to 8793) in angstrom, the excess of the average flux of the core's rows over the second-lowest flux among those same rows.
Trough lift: 0.028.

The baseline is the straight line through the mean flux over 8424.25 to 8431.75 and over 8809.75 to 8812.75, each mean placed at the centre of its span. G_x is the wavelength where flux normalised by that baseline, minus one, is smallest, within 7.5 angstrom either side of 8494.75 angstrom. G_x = 8500.0 angstrom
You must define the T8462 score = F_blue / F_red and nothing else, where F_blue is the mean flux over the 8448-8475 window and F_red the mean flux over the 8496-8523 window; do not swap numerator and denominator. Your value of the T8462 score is 1.02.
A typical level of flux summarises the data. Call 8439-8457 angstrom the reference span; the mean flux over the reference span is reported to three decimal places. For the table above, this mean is 0.695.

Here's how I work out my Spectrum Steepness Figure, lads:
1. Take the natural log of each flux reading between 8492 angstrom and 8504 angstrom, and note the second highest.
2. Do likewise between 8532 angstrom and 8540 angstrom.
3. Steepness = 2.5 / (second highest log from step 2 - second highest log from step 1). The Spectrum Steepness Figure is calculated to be -76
